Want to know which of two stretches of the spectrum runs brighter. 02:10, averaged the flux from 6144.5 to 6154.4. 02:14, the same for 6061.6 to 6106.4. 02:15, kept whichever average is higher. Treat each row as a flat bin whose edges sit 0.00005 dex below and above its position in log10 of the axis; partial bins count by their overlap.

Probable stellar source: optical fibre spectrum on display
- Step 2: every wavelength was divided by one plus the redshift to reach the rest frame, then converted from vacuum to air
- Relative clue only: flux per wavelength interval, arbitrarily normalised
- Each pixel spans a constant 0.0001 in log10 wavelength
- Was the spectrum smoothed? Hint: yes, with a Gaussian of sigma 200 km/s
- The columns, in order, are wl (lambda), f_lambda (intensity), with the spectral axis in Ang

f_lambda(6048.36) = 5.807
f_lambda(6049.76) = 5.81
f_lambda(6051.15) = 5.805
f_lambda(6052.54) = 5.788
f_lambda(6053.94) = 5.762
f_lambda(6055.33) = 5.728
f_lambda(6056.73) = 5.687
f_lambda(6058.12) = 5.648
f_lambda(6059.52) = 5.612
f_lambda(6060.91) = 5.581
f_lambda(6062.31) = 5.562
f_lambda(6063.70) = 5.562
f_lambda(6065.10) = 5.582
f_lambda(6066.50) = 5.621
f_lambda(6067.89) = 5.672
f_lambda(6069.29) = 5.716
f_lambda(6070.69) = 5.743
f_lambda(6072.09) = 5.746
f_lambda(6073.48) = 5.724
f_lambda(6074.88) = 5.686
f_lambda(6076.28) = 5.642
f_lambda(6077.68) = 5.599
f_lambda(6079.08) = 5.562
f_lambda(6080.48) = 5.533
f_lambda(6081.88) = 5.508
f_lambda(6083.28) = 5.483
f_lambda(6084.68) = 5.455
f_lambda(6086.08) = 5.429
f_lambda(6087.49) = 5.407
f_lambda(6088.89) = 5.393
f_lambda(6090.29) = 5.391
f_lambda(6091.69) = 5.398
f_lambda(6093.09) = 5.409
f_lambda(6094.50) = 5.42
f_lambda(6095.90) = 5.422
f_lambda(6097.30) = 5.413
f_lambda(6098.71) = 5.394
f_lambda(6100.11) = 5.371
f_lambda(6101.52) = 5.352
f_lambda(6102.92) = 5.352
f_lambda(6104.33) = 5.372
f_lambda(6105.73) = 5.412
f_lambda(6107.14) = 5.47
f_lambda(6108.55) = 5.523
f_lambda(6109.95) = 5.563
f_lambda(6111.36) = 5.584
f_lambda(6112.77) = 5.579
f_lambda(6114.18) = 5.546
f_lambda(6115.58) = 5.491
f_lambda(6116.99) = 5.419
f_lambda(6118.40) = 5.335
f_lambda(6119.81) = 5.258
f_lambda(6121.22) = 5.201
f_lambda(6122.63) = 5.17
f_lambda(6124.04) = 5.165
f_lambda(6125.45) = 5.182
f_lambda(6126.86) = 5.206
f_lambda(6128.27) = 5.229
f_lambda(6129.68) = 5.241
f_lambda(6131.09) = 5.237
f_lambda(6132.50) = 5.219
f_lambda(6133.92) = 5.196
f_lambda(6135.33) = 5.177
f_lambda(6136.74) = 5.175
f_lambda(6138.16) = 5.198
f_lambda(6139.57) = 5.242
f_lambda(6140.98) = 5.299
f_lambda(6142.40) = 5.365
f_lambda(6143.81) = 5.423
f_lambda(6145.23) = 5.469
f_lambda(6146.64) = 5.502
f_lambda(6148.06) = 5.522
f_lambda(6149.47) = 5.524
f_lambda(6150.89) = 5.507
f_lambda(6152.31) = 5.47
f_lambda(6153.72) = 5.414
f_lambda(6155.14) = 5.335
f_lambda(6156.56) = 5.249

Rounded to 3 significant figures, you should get 5.51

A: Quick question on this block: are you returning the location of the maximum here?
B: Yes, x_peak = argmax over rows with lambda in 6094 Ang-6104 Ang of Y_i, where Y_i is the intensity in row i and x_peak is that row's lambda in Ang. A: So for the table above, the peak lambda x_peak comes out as 6095.90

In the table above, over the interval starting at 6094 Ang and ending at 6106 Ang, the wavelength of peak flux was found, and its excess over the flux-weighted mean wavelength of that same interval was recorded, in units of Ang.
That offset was -4.2 Ang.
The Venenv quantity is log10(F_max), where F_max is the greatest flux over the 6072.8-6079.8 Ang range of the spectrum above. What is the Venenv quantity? 0.758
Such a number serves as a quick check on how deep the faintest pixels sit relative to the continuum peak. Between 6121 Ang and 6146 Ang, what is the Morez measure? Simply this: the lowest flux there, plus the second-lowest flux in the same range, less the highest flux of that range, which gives 4.87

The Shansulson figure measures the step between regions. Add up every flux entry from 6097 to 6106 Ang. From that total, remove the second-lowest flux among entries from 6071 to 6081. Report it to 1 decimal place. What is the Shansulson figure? 32.1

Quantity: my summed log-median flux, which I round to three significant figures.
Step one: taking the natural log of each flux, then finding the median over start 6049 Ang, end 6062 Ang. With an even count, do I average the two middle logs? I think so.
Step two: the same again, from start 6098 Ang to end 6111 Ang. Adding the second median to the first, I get 3.43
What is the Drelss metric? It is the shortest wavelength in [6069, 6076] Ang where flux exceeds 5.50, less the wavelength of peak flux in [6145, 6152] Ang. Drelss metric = -80.2 Ang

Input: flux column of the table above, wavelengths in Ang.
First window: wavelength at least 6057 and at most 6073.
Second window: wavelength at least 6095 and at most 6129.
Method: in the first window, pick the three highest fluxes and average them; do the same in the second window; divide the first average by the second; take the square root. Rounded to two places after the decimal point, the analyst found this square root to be 1.01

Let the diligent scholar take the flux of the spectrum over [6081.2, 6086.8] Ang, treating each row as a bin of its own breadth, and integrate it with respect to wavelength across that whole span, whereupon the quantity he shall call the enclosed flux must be 31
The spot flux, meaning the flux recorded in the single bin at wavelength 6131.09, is 5.237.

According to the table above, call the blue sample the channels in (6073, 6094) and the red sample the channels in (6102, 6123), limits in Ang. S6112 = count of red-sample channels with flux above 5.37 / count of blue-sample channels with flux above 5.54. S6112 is 2.0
